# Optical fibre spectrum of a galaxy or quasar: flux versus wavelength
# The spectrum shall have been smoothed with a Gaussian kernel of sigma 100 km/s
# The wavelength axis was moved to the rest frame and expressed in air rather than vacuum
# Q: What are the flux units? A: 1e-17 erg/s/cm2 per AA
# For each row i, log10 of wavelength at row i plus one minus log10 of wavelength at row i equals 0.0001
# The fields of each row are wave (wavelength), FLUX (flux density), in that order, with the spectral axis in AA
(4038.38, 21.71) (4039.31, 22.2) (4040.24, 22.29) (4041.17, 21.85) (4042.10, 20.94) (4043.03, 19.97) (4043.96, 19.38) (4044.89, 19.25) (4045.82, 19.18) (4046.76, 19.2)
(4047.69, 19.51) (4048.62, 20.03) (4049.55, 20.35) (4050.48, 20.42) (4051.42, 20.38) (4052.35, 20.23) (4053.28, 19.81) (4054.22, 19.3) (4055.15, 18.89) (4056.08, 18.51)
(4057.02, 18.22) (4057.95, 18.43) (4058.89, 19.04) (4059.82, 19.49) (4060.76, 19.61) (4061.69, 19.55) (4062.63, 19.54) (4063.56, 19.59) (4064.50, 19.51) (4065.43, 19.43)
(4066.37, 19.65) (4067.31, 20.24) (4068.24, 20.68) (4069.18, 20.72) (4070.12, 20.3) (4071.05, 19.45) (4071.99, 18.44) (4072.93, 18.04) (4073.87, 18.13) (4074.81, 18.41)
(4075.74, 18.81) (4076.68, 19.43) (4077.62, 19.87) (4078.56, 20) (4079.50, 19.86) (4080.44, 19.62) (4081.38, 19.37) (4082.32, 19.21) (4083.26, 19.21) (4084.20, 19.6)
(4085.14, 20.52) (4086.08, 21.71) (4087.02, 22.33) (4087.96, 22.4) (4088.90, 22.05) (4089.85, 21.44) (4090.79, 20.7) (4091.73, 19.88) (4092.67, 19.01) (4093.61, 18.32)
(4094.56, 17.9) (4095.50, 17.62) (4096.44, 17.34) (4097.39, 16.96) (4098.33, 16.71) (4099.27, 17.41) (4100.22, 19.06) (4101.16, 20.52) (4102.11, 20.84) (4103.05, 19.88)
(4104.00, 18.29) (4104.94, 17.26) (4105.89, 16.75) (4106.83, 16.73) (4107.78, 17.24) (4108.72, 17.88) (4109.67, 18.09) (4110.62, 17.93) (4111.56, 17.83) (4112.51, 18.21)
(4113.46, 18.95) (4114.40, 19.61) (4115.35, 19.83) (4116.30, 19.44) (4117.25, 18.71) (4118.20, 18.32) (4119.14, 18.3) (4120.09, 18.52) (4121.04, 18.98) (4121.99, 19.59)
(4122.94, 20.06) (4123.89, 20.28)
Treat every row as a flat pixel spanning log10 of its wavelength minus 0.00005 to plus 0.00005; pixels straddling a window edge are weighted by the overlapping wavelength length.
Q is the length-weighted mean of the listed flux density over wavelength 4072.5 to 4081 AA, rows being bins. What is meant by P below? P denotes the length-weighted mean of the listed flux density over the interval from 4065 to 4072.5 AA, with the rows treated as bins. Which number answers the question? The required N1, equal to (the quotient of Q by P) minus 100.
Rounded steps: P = 19.8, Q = 19.1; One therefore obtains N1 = -99.0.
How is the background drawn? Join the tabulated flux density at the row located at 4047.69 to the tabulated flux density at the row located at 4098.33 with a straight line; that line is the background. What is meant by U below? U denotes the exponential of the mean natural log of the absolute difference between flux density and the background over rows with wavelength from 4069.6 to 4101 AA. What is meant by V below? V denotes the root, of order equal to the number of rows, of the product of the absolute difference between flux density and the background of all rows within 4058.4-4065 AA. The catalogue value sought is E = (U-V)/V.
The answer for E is -1.0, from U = 0.0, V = 0.7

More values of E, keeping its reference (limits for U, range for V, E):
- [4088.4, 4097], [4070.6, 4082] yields 1.5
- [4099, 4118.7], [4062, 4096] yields 0.4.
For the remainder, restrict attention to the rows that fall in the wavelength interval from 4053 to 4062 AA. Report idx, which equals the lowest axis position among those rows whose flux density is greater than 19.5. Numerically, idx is 4053.28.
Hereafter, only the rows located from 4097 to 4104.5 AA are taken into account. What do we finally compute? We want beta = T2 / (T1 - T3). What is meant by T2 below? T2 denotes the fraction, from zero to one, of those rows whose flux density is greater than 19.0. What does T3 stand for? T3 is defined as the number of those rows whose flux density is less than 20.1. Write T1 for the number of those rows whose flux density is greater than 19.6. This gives -0.17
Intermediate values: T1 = 3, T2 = 0.50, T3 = 6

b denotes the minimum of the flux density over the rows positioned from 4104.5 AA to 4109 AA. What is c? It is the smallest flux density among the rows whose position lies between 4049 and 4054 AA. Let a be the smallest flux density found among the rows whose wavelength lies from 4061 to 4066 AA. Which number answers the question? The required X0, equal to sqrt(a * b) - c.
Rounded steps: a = 19.43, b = 16.73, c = 19.81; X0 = -1.8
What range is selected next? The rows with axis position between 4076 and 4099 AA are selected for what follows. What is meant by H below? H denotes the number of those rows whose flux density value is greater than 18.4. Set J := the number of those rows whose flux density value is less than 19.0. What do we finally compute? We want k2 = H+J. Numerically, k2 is 24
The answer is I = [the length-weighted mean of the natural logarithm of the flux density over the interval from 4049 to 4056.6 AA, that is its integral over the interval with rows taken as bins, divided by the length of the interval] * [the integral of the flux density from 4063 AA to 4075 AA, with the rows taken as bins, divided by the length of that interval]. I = 58.0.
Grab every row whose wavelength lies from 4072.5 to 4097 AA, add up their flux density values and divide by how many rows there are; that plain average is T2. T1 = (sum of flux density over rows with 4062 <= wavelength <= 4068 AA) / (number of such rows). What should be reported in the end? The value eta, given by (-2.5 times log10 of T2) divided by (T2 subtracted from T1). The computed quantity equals -221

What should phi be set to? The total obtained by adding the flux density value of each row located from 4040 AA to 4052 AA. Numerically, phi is 263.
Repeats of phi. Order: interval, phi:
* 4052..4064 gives 250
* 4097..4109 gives 236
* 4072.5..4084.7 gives 250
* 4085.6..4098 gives 258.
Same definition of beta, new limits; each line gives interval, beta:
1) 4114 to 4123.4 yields -0.07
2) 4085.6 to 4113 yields -0.04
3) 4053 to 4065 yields -0.06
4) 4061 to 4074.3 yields -0.16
